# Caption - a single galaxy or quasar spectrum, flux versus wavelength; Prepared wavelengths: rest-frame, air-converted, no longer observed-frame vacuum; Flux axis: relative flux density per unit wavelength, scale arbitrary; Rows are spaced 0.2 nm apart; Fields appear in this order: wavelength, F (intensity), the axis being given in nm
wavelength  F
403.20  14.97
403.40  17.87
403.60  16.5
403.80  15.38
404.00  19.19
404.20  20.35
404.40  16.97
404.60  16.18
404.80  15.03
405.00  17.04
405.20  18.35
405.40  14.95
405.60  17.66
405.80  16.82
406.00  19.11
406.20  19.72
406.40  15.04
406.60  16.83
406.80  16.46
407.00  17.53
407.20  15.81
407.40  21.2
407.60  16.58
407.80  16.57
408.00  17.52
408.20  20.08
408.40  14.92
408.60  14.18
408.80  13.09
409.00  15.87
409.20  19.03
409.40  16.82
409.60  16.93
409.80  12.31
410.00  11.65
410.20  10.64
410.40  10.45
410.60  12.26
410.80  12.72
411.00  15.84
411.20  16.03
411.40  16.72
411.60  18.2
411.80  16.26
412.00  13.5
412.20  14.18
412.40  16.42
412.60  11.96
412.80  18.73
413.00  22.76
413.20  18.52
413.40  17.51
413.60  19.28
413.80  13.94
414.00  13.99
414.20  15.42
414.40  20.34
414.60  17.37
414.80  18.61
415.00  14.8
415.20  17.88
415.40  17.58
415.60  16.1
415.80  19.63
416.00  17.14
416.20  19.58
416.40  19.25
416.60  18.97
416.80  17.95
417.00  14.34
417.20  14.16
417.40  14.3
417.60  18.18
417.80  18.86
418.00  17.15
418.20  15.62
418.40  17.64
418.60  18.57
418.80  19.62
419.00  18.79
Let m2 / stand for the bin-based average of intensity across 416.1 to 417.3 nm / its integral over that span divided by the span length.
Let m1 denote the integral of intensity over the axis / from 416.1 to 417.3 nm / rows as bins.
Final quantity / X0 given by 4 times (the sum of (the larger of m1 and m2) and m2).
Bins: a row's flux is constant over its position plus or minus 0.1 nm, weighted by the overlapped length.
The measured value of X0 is 153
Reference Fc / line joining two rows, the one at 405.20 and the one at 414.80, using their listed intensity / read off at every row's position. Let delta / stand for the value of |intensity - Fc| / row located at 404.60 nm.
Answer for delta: 2.2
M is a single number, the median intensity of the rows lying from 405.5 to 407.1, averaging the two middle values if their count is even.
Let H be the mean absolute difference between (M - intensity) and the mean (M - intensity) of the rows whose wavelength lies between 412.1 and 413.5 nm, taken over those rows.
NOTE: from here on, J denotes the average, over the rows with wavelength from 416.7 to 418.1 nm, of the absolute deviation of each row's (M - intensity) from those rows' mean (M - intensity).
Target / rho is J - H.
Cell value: -0.7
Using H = 2.5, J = 1.85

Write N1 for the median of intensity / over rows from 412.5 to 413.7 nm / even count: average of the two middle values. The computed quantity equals 18.6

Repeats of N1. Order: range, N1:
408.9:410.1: 16.3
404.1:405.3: 17.0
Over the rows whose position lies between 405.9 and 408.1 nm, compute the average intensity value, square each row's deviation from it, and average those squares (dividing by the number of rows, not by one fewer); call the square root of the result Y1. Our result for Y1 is 1.74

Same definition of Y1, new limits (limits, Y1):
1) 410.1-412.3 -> 2.45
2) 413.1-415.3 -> 2.09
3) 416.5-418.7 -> 1.83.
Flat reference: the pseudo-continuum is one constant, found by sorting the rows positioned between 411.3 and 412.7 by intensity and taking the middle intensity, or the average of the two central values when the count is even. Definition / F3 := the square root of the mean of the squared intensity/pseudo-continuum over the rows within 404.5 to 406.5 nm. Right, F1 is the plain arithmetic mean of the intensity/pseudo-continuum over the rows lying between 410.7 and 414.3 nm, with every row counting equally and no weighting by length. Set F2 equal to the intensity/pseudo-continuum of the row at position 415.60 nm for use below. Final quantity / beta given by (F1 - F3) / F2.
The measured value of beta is -0.05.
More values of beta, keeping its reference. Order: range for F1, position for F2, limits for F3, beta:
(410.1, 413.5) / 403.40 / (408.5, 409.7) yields -0.04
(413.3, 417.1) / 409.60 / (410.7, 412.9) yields 0.10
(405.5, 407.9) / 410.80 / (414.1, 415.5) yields -0.01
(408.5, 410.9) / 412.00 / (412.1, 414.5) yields -0.25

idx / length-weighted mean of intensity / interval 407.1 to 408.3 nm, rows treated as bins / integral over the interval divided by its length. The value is 18.0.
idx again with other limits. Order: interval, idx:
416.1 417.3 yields 17.4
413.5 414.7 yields 16.7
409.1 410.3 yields 14.6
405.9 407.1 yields 17.4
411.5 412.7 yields 15.1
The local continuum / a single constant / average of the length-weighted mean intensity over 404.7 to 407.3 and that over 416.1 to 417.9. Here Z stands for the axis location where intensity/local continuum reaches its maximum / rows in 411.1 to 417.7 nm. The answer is 413.00 nm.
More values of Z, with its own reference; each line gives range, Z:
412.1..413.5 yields 413.00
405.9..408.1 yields 407.40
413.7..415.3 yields 414.40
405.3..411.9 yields 407.40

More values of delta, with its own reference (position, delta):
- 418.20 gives 3.1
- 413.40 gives 1.1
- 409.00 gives 2.6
